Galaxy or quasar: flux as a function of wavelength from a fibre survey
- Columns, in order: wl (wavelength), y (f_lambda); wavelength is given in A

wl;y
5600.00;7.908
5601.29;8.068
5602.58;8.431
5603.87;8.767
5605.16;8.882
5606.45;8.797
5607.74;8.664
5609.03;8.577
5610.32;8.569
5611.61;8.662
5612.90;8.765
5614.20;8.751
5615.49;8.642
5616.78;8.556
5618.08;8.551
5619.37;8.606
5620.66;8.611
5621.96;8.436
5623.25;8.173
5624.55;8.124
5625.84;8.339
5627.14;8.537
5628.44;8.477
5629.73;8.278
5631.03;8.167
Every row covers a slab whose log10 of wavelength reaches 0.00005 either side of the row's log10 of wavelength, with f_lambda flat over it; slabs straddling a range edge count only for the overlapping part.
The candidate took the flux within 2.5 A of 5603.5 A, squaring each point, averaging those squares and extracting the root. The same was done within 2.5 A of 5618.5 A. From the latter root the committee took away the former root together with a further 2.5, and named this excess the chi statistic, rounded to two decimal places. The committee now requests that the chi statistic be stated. -2.46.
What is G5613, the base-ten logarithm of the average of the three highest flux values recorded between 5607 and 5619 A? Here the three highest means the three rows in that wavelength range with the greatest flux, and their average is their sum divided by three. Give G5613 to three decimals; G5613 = 0.941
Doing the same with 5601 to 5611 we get 0.945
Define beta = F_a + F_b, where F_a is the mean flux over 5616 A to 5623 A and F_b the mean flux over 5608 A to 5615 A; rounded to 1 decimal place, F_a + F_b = 17.2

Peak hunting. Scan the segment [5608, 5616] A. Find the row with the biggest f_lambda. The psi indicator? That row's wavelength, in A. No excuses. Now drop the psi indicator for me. 5612.90 A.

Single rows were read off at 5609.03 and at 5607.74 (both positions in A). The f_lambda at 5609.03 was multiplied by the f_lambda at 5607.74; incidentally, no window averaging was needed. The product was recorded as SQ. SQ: 74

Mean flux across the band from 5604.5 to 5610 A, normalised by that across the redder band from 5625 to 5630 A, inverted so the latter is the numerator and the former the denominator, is 0.96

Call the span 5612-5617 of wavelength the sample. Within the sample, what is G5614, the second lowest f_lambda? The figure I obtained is 8.642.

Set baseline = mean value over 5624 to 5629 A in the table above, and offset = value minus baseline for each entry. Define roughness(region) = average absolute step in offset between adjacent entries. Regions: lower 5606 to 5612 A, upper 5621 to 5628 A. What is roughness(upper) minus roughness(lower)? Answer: 0.10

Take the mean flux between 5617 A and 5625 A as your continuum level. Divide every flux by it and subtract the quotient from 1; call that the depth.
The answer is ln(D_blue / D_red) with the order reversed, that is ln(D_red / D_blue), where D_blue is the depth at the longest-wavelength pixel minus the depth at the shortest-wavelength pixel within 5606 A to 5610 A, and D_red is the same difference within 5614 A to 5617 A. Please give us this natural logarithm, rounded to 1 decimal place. -0.1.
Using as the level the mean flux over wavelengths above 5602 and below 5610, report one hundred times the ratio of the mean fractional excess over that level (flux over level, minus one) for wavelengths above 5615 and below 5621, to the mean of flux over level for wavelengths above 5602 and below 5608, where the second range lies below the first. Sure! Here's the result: -1.1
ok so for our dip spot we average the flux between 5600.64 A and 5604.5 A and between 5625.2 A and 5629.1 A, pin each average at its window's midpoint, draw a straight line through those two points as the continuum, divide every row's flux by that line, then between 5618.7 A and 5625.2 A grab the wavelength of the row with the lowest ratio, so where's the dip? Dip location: 5624.55 A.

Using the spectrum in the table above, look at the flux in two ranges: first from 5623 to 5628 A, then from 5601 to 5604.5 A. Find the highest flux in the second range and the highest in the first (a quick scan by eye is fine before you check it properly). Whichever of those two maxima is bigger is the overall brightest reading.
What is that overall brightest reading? 8.77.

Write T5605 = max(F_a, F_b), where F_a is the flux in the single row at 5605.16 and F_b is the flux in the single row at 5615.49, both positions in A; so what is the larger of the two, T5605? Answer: 8.88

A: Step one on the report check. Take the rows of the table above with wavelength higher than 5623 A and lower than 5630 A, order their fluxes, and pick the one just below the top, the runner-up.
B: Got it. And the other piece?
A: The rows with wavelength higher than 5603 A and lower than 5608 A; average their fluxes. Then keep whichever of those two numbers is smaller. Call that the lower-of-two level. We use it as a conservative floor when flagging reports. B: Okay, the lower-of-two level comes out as 8.48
